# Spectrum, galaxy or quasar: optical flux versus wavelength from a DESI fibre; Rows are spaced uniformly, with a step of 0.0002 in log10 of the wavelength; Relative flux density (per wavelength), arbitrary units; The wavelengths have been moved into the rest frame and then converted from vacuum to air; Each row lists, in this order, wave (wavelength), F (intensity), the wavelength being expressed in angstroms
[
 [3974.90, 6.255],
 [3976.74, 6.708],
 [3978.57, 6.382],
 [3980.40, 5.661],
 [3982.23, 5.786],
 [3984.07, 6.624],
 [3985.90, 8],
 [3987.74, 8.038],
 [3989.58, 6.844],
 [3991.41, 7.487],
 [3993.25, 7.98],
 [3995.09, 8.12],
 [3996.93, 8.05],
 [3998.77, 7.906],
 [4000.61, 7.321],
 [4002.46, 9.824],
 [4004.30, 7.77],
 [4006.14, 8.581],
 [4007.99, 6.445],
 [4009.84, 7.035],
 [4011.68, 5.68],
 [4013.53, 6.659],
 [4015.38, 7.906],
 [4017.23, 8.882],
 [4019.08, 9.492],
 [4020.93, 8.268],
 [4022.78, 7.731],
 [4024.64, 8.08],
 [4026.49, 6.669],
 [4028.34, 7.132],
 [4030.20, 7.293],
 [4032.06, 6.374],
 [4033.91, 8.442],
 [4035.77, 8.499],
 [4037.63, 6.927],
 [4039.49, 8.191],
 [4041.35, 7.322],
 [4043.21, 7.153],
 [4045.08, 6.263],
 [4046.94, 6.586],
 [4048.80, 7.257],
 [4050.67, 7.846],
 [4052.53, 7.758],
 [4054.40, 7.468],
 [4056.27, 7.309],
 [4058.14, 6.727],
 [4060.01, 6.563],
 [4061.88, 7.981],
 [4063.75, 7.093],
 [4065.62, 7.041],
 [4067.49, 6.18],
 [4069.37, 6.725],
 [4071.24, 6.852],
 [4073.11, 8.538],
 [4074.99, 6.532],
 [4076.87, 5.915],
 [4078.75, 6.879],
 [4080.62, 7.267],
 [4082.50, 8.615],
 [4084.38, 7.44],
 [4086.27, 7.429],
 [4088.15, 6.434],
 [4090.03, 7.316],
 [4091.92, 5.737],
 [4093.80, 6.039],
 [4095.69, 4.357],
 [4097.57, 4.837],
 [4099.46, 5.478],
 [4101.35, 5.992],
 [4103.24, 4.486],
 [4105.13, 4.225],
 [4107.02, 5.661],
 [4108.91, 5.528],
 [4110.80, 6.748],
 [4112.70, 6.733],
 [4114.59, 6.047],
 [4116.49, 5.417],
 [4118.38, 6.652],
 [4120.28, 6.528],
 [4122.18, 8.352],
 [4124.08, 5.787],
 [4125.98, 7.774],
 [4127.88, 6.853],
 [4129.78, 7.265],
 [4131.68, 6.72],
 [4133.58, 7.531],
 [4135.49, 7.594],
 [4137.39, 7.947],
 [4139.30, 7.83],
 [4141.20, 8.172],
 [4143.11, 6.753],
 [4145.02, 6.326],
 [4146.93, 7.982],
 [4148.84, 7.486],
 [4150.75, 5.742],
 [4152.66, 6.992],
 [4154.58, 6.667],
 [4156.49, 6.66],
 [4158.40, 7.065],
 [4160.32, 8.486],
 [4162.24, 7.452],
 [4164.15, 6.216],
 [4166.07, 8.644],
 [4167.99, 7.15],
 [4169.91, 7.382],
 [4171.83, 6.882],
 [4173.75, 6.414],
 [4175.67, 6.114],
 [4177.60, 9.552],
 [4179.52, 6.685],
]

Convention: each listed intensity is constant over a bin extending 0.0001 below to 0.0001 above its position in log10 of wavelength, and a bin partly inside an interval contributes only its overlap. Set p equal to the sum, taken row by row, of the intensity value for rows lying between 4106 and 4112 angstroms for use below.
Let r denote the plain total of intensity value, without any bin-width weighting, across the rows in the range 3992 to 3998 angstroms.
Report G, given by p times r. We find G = 433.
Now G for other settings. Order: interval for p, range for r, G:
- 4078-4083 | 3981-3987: 465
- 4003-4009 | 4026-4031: 481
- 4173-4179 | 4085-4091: 468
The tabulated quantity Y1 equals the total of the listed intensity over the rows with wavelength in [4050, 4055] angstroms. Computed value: 23.1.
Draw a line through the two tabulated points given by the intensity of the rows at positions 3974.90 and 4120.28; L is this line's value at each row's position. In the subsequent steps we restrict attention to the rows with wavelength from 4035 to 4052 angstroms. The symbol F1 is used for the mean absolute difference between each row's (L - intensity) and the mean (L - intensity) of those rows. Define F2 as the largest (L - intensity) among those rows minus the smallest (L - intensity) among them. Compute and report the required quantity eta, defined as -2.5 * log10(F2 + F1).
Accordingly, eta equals -1.12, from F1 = 0.562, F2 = 2.3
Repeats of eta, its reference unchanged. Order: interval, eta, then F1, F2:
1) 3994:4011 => -1.52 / 0.674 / 3.4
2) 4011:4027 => -1.68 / 0.912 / 3.8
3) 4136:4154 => -1.25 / 0.711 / 2.4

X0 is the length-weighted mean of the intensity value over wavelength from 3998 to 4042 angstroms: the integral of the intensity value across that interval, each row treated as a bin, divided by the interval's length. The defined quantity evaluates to 7.7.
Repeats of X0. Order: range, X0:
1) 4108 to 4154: 6.9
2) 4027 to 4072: 7.2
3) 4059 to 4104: 6.6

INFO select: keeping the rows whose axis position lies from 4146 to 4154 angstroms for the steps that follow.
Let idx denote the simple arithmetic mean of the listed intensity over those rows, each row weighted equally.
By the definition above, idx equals 7.1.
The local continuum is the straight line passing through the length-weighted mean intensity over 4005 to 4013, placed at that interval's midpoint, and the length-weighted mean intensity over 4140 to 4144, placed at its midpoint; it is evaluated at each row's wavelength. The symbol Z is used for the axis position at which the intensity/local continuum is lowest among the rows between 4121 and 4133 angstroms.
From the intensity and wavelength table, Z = 4124.08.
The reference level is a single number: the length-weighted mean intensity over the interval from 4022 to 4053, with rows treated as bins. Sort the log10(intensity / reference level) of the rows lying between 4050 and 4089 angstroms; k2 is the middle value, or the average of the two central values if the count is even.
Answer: -0.017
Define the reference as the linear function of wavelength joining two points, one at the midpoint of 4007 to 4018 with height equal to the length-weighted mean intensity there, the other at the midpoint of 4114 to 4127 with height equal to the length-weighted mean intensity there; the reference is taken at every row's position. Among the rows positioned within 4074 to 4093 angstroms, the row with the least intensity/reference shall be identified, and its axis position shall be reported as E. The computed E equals 4091.92 angstroms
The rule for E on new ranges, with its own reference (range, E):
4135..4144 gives 4143.11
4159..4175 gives 4164.15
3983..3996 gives 3984.07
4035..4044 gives 4037.63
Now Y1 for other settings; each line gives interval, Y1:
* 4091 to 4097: 16.1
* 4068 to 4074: 22.1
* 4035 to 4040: 23.6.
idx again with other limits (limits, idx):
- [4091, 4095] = 5.9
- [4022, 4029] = 7.4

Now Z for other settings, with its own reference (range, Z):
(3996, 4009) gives 4007.99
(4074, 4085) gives 4076.87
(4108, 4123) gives 4116.49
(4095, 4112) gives 4105.13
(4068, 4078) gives 4076.87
